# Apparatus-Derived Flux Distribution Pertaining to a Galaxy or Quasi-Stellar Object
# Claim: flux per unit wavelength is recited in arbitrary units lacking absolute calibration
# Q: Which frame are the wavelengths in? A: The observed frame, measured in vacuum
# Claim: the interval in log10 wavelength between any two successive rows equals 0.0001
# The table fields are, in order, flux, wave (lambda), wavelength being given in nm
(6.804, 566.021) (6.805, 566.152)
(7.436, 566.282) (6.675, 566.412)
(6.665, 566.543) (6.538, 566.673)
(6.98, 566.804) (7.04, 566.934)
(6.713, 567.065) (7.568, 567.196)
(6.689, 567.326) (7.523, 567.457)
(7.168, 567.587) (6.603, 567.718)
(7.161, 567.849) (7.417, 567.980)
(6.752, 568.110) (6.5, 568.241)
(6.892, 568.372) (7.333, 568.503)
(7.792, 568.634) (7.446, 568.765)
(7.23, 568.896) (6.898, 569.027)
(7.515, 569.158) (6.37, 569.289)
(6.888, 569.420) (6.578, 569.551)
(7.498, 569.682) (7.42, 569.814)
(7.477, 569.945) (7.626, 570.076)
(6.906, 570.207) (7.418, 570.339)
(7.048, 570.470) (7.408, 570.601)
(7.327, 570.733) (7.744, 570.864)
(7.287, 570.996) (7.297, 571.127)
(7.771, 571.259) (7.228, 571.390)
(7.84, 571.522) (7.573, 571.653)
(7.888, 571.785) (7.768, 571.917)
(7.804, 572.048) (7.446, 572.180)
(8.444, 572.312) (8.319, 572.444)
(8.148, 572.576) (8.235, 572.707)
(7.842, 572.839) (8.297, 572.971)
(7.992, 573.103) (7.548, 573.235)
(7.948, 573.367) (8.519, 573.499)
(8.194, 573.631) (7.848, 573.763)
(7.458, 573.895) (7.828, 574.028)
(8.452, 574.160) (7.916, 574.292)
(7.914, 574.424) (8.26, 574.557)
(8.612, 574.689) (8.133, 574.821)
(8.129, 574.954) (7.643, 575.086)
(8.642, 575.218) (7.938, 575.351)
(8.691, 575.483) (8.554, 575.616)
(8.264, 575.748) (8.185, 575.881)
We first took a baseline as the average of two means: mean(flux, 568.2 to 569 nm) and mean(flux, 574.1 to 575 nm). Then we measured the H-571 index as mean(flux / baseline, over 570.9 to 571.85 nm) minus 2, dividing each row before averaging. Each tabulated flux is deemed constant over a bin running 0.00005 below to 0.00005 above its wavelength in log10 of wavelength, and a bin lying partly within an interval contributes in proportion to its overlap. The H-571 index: -1.02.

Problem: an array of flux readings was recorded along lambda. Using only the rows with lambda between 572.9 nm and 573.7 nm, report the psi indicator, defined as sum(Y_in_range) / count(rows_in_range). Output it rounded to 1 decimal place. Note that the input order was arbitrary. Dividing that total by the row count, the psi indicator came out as 8.1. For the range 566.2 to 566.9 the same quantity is 6.9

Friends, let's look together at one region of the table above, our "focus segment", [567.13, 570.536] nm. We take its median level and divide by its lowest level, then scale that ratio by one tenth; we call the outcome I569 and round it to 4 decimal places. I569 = 0.1130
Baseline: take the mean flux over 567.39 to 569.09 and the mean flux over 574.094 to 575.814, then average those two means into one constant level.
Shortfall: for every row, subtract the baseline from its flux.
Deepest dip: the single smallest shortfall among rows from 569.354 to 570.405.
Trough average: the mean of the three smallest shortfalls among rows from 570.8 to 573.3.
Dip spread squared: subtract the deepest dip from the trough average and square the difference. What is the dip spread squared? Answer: 0.48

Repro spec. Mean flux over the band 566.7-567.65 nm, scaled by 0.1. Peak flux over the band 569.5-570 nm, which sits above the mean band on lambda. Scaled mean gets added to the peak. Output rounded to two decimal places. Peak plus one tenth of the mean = 8.21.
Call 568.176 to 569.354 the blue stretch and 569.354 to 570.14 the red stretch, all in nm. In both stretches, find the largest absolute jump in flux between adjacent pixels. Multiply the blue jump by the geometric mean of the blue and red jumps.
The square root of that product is 1.08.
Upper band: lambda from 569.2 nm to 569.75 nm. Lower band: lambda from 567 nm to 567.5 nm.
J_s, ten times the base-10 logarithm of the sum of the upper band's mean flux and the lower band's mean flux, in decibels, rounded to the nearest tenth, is 11.4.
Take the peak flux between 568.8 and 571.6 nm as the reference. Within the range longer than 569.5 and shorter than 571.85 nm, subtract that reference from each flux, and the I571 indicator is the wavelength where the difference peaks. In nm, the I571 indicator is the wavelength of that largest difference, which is 571.785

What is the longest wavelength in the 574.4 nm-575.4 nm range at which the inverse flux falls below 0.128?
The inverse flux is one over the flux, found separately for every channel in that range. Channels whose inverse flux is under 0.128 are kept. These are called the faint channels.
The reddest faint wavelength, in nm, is 575.351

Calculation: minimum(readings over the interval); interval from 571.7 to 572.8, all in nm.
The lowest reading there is 7.446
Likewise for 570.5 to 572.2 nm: 7.228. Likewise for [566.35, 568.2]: 6.538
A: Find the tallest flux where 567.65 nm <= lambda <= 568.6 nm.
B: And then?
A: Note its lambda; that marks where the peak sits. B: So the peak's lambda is 567.980 nm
